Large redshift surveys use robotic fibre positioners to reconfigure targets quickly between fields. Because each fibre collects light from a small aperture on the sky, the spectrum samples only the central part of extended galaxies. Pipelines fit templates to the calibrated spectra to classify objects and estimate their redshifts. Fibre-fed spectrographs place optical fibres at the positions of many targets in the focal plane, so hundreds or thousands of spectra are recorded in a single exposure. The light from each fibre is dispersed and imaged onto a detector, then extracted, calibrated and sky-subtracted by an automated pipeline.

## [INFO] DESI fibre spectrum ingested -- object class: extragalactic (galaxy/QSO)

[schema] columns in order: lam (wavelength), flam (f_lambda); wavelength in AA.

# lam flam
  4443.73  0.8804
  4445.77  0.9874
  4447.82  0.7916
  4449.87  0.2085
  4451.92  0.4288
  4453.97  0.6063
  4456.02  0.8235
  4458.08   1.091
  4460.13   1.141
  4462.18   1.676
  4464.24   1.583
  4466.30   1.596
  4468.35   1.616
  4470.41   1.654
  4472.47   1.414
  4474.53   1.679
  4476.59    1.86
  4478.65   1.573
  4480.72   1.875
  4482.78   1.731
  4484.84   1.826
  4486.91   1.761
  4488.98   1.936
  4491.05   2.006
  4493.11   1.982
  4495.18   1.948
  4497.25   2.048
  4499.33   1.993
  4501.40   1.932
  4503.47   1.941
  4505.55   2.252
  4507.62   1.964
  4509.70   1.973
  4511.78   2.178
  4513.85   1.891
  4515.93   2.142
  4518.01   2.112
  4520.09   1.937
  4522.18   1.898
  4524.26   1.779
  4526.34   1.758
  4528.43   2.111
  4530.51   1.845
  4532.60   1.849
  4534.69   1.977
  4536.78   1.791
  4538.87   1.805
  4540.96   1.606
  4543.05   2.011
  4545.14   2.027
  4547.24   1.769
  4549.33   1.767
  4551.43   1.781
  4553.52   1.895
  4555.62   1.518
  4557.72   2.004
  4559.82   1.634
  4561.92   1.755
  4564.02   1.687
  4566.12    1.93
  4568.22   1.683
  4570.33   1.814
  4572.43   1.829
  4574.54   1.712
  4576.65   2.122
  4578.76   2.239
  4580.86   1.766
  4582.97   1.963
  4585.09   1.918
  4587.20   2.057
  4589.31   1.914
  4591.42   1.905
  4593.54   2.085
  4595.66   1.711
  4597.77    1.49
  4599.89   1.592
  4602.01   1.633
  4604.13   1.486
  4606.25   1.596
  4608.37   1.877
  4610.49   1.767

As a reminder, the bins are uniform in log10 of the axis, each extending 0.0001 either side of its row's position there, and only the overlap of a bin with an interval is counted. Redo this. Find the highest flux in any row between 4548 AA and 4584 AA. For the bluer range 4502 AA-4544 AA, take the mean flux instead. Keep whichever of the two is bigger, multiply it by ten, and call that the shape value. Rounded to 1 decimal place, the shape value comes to 22.4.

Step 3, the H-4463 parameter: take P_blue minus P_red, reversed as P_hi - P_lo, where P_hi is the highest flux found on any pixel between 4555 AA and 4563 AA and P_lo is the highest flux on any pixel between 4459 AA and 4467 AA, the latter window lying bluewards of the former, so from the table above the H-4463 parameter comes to 0.33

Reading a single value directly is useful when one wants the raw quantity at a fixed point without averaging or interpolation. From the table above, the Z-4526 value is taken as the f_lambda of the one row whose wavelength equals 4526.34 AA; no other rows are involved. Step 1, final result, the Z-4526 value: 1.758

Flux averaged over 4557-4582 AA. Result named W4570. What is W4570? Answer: 1.85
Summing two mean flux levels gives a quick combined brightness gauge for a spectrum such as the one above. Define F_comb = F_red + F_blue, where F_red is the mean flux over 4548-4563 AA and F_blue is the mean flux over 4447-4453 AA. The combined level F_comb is 2.2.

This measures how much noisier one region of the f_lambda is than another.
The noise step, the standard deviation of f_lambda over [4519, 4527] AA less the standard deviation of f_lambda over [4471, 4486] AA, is -0.08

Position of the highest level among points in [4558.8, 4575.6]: 4566.12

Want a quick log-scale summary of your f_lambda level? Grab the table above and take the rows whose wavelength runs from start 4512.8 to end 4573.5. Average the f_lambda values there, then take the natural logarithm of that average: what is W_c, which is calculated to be 0.614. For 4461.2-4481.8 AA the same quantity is 0.502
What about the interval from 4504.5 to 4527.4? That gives 0.688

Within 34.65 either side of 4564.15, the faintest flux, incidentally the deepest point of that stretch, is 1.49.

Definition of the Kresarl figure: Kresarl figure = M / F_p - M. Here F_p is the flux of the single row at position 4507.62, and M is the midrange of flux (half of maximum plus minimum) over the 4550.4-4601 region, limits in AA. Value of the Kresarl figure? -0.92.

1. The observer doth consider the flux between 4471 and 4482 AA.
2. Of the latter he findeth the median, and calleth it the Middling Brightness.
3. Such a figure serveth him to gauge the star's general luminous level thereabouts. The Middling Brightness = 1.68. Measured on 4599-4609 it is 1.60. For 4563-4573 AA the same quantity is 1.81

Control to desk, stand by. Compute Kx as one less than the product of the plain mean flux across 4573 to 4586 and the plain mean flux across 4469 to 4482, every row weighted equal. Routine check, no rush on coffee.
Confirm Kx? 2.3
